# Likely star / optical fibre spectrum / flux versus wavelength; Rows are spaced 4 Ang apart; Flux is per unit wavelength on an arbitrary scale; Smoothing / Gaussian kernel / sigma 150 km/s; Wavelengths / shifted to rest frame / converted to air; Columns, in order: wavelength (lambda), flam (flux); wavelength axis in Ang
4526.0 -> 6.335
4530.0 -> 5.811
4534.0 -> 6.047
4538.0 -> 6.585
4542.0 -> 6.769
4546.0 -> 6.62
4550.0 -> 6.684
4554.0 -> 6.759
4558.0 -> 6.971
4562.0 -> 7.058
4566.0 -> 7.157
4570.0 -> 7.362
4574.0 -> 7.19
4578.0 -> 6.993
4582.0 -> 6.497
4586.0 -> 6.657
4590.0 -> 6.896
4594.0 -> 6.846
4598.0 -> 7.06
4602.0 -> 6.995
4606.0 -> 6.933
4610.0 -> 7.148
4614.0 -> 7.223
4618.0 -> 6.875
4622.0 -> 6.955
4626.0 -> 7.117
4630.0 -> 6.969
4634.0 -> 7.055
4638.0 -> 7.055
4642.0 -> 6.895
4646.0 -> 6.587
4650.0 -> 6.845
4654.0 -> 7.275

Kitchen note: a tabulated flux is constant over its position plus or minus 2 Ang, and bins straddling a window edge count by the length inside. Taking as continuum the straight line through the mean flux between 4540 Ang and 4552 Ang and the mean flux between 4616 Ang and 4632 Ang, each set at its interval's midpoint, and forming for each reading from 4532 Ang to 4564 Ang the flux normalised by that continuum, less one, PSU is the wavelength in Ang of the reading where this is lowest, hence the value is 4534.0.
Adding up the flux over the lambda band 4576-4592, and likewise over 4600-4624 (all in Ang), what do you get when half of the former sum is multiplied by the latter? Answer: 570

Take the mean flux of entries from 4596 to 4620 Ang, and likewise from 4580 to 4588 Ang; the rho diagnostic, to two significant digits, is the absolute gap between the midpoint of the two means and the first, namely 0.23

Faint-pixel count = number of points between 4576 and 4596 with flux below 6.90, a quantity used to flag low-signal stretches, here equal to 4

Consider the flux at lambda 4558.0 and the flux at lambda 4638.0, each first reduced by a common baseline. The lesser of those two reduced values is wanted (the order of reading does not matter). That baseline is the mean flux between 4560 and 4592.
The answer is -0.01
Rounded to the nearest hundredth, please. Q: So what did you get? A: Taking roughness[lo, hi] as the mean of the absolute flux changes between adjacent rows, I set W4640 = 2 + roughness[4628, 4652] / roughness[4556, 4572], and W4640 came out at 3.25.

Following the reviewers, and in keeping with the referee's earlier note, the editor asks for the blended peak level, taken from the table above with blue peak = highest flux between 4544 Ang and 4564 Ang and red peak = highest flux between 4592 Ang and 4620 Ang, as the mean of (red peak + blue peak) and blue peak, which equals 10.7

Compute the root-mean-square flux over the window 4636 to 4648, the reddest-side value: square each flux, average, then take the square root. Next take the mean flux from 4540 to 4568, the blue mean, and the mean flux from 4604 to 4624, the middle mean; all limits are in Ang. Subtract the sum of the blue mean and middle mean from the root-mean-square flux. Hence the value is -7.04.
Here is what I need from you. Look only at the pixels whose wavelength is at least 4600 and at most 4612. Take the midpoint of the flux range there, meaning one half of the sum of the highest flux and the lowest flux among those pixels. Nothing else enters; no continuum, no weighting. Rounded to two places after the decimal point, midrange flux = 7.04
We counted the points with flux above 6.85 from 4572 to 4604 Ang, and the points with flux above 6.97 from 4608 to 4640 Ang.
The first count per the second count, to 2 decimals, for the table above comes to 1.00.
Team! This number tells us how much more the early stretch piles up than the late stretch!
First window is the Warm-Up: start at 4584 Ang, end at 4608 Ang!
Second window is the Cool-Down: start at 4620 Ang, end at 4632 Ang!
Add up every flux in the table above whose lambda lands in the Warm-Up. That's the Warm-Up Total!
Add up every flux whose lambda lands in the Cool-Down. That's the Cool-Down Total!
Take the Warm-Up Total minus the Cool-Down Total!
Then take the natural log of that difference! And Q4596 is 3.0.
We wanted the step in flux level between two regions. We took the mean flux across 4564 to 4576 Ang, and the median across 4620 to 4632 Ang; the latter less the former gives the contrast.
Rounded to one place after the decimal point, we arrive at -0.3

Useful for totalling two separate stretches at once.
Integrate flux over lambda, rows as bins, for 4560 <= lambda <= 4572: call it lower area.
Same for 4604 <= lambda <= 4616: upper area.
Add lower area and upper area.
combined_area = 172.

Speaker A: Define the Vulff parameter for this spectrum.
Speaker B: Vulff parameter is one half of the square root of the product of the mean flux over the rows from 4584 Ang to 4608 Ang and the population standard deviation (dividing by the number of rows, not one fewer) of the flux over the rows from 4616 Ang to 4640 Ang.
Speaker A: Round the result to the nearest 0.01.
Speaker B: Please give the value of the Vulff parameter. 0.37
